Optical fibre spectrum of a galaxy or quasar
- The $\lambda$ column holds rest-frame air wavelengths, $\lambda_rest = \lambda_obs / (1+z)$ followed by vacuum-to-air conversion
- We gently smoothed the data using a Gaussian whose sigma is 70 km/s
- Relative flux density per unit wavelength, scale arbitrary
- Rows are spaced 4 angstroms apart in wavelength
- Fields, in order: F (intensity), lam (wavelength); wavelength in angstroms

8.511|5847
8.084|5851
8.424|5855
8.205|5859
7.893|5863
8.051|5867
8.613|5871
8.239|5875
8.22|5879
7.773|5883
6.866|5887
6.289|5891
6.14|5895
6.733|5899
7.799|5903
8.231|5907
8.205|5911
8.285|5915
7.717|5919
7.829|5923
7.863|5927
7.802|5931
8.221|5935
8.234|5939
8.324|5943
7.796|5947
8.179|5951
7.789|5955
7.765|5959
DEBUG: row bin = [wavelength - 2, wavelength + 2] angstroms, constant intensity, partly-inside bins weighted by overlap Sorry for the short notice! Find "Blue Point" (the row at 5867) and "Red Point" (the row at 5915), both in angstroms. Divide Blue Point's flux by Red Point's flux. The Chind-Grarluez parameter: 0.97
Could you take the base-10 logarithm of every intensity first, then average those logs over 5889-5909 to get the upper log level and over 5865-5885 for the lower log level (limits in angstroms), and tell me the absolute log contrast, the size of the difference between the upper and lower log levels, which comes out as 0.068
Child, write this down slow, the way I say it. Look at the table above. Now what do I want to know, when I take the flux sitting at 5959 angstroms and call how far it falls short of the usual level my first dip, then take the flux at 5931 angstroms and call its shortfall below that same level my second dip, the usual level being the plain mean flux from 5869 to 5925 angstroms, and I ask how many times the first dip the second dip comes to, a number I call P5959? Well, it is 1.3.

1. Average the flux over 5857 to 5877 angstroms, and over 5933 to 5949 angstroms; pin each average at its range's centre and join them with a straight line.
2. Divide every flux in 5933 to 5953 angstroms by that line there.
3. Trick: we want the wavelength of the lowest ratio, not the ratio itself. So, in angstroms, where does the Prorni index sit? 5947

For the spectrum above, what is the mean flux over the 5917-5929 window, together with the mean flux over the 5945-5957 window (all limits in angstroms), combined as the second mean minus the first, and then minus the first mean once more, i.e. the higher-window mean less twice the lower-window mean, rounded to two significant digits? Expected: -7.7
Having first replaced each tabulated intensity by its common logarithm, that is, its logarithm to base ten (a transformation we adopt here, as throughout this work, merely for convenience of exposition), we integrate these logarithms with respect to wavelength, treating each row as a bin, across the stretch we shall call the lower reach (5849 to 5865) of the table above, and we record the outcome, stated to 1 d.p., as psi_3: 14.6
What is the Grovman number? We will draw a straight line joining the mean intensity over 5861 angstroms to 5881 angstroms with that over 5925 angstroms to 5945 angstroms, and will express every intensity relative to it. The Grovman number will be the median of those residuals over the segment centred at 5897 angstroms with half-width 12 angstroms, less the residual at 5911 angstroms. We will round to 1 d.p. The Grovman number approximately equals -1.4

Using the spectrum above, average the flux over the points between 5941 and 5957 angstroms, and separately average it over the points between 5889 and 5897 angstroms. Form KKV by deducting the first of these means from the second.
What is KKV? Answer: -1.8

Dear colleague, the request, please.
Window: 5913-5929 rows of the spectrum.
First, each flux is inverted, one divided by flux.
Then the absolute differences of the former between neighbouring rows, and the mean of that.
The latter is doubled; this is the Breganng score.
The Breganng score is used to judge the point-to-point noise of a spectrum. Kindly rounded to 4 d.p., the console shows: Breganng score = 0.0075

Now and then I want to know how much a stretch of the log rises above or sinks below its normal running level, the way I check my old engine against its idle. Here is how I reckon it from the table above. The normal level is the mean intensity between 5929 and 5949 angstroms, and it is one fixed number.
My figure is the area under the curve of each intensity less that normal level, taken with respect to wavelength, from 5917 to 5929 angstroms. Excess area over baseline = -3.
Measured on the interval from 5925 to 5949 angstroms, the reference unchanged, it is -1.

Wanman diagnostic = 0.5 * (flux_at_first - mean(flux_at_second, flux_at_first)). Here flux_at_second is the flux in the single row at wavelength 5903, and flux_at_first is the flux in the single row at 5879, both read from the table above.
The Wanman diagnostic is 0.11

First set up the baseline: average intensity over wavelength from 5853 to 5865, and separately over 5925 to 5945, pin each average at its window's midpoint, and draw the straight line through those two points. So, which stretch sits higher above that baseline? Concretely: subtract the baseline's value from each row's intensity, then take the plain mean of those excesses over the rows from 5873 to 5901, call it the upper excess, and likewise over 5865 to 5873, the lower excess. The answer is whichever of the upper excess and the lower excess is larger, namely 0.17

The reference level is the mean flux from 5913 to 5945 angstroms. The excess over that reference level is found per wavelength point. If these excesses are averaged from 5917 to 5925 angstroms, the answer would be -0.26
